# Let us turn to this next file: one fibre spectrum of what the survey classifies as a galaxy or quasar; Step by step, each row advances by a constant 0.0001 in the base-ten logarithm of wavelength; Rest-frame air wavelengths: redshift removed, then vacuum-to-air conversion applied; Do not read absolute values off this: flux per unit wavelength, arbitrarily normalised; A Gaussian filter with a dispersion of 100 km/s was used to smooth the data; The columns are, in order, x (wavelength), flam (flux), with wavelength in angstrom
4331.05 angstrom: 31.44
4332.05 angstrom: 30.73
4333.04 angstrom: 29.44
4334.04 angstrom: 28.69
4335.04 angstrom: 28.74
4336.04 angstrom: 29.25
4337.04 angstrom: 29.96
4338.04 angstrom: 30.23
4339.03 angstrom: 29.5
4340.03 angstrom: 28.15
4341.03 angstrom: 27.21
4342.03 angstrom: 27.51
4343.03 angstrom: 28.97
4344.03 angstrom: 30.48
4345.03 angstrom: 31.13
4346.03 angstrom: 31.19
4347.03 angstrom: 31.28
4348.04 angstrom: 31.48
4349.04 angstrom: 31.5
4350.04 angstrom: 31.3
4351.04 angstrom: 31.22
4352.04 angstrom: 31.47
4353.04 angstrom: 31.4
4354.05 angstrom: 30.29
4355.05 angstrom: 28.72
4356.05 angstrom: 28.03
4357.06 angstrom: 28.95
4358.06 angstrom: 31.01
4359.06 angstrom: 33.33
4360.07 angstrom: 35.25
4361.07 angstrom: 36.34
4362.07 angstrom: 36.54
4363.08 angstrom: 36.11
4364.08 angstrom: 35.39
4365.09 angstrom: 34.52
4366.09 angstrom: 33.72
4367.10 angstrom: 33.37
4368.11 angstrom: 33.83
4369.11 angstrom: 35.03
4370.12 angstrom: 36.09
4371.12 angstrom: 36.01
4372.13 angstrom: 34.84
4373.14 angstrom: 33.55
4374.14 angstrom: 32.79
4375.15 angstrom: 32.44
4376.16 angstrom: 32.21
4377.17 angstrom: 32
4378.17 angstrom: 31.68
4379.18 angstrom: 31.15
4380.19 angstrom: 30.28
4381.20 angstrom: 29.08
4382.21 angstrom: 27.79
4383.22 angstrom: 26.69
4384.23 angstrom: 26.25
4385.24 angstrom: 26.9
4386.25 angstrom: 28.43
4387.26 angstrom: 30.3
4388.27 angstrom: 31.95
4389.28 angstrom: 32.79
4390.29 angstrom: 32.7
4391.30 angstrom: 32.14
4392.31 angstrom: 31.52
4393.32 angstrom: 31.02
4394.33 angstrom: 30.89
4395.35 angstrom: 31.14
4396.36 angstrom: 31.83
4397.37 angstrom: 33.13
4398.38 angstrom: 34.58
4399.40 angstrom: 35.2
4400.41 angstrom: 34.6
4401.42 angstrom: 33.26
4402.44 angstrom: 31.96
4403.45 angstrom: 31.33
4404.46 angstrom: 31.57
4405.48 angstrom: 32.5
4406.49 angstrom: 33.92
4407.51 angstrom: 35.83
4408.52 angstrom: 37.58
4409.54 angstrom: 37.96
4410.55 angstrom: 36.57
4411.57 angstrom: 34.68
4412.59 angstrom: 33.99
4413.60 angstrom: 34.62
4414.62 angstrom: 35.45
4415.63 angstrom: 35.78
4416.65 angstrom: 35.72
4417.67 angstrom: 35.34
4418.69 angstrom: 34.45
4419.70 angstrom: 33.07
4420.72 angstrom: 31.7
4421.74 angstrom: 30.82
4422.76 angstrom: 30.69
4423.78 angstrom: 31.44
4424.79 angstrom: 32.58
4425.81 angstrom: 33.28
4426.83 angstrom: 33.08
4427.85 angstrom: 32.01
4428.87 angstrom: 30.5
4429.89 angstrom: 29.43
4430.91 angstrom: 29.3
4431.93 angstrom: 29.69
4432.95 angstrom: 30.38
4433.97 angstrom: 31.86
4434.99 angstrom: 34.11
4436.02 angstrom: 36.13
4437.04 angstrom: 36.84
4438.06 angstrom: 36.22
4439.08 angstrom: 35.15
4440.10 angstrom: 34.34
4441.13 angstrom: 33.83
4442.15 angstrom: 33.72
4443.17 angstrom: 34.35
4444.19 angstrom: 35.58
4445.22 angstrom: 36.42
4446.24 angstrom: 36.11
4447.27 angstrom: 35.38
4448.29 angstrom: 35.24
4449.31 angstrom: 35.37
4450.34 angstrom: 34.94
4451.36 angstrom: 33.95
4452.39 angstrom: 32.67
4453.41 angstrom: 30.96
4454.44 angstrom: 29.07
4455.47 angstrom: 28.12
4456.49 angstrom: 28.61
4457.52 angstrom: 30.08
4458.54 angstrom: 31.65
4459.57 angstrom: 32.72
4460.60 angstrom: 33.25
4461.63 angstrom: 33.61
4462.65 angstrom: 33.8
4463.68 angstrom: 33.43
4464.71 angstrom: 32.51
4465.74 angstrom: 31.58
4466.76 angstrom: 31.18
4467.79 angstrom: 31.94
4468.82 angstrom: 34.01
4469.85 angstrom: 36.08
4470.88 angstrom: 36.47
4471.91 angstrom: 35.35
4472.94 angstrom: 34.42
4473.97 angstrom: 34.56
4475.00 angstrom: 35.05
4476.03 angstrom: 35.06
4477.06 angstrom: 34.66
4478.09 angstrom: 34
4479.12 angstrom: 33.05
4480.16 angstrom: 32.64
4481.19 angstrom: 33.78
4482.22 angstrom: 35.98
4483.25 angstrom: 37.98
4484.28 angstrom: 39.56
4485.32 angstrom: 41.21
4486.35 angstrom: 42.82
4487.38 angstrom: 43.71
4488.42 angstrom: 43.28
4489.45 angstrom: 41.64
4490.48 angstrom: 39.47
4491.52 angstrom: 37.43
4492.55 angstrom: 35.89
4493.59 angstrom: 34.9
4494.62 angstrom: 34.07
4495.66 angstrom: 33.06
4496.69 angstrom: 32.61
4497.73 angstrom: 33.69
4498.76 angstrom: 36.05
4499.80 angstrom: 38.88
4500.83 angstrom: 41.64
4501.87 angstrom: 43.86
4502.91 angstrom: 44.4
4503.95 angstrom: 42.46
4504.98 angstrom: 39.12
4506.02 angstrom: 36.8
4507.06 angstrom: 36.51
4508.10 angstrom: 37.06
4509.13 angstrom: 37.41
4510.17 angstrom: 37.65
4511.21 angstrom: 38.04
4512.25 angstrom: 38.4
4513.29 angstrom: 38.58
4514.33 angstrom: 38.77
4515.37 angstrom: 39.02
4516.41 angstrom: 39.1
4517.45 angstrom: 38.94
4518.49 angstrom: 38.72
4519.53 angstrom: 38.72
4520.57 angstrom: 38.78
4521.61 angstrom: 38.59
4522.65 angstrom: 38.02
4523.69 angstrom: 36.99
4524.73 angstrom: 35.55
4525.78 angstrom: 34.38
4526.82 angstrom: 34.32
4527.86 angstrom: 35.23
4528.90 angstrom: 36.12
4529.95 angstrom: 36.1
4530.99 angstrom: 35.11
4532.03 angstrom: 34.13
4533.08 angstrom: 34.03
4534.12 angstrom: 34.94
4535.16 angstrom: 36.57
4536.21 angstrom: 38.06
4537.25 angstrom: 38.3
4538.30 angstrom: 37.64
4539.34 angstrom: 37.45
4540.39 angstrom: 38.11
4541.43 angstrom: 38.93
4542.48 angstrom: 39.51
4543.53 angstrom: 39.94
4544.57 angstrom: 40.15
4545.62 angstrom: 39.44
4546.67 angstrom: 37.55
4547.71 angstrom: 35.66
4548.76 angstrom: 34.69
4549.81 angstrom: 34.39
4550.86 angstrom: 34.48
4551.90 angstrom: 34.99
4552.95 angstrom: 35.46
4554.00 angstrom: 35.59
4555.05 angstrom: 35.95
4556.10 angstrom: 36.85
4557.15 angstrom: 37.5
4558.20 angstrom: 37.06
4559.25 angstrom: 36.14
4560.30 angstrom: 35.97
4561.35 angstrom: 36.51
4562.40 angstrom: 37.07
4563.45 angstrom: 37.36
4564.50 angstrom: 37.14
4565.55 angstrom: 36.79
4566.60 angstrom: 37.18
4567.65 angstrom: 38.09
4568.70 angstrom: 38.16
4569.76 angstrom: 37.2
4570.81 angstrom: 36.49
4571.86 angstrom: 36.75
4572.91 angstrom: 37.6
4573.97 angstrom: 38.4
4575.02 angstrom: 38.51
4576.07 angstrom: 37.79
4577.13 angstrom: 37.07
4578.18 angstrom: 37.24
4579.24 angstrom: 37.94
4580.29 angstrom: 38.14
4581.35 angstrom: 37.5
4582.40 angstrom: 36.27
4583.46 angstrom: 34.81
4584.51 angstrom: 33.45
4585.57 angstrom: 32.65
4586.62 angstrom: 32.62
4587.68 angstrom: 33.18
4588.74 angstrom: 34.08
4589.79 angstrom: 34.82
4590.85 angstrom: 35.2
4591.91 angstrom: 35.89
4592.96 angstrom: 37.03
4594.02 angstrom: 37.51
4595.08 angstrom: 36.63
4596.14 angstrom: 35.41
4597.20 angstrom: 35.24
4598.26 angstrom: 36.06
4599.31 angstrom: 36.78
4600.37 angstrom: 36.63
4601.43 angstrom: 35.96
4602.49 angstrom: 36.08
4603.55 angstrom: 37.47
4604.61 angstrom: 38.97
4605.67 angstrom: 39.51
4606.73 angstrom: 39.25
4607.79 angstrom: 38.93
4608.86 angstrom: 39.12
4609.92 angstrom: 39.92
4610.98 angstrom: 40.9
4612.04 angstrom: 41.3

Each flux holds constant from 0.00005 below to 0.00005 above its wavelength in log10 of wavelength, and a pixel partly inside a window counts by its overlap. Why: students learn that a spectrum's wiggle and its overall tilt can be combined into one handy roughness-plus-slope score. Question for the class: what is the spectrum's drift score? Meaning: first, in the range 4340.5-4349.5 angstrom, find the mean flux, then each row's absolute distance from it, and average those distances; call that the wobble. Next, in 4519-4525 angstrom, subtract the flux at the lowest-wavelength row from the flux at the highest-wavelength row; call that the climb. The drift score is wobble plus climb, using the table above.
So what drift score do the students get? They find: -1.7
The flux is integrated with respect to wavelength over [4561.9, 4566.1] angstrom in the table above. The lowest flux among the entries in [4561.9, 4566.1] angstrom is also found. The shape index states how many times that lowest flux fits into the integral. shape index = 4.2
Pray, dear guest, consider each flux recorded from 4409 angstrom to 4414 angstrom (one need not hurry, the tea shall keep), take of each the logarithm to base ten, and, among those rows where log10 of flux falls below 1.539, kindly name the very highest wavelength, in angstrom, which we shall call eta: 4412.59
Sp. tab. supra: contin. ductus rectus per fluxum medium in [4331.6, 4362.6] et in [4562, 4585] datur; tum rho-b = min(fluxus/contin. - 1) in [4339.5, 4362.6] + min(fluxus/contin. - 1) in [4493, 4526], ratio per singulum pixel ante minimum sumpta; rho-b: -0.17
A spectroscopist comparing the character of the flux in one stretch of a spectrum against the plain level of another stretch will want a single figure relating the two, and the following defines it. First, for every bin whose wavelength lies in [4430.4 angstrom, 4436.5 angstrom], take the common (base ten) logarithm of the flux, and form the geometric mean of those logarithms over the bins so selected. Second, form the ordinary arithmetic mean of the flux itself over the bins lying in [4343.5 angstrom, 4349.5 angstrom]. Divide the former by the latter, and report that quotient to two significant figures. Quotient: 0.048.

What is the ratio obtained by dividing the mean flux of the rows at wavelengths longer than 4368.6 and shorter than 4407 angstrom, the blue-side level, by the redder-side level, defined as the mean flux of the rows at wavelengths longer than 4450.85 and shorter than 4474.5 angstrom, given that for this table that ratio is 0.98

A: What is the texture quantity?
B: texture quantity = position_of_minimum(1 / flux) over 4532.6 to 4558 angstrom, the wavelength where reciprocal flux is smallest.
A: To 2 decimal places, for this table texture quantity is 4544.57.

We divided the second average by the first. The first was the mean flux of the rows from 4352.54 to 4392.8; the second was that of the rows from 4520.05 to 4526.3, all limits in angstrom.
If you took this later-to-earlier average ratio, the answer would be 1.16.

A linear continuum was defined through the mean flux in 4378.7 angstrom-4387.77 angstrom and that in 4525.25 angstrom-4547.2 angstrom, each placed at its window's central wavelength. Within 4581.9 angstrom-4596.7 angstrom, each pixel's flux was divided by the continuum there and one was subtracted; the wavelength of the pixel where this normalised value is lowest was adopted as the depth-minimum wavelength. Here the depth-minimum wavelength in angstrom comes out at 4586.62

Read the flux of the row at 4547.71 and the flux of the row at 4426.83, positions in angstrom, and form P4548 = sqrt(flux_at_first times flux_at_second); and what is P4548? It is 34.3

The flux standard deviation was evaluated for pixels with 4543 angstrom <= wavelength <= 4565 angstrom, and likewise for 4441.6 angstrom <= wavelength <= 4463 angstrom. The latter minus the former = 0.8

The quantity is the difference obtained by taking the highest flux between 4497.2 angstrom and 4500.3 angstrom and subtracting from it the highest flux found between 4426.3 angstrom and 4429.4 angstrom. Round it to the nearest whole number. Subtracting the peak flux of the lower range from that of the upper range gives 6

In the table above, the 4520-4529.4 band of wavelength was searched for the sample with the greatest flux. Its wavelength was 4520.57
